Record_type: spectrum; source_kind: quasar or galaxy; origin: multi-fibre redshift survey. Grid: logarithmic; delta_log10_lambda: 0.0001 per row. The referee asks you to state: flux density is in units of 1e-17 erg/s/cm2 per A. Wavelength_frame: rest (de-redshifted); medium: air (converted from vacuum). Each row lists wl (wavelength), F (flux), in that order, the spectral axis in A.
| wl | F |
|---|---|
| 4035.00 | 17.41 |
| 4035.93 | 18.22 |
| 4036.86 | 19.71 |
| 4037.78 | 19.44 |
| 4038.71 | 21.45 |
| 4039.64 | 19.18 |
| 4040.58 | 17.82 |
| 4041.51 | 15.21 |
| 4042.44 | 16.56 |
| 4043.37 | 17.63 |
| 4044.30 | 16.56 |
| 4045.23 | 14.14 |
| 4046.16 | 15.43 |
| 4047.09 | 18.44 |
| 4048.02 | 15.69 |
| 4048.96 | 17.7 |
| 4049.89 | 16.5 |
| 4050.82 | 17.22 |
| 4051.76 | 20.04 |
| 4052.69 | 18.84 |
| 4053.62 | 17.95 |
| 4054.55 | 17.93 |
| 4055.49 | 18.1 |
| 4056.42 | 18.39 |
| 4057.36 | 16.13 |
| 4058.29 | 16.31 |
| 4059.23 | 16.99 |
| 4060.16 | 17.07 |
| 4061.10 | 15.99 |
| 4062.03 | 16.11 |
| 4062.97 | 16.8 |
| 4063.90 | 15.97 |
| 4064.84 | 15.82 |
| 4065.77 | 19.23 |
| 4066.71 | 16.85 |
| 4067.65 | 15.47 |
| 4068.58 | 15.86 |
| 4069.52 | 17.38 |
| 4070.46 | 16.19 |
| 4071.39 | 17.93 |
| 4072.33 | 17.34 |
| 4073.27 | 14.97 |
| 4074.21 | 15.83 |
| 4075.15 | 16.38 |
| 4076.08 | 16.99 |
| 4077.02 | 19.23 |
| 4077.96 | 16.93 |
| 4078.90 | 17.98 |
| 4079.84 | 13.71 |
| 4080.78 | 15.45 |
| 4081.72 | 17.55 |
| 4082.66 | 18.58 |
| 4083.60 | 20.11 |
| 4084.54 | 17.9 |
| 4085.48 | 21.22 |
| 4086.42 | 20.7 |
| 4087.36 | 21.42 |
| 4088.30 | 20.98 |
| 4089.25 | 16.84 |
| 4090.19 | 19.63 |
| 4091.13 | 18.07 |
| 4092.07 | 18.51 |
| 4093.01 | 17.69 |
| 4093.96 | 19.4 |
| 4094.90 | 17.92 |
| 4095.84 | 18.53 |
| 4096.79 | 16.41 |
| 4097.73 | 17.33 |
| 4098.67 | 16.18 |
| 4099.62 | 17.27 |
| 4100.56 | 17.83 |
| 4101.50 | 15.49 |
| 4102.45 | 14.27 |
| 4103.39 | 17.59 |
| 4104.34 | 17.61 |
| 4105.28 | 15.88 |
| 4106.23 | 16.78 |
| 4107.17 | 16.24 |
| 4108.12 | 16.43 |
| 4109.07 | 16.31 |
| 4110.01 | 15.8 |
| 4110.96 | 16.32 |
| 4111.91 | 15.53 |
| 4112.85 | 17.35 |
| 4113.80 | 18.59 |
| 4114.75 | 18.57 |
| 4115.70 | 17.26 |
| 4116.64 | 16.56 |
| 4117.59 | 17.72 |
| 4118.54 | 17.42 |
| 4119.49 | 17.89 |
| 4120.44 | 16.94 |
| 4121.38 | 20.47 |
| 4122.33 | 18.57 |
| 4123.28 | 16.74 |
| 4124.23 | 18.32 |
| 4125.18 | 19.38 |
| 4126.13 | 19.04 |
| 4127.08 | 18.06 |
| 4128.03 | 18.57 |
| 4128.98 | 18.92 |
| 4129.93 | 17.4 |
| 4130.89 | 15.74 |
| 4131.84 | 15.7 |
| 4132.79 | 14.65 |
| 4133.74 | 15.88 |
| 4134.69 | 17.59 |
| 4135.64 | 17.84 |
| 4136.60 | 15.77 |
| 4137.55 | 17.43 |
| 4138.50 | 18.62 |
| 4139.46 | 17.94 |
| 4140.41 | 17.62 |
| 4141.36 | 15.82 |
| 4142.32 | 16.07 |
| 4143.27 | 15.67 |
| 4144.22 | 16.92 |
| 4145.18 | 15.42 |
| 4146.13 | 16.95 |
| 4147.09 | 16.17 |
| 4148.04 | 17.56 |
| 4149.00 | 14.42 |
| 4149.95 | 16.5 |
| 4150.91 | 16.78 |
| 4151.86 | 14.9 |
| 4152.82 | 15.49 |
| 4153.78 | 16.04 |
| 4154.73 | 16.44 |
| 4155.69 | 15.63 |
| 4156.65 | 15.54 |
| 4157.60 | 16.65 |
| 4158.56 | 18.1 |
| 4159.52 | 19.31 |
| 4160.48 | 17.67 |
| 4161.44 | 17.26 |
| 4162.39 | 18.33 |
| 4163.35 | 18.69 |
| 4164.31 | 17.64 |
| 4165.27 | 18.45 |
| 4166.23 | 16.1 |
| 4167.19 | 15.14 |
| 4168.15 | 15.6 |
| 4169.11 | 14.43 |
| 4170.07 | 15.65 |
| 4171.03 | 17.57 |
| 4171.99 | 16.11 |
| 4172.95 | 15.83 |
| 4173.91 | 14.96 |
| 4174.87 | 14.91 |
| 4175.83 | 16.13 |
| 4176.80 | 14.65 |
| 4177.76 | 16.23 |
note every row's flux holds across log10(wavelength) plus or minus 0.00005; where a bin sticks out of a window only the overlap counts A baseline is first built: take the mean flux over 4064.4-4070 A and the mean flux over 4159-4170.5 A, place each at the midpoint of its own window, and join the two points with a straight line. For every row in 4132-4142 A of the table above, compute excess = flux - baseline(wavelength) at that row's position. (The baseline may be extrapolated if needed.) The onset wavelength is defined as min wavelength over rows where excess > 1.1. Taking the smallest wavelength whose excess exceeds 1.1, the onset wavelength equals 4138.50 A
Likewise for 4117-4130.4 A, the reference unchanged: 4121.38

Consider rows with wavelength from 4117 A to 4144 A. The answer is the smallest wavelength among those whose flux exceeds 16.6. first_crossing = 4117.59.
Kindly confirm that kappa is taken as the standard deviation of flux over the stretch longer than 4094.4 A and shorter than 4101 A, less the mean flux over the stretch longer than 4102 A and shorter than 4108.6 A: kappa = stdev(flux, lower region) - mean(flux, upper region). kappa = -15.6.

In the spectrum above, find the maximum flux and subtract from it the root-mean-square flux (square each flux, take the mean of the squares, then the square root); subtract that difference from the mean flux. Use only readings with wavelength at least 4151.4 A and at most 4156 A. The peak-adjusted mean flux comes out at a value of 15.0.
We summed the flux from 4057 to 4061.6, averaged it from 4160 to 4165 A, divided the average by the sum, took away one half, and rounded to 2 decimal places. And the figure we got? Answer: -0.28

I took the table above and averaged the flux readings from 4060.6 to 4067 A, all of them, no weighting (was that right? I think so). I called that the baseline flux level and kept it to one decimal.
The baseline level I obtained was 16.7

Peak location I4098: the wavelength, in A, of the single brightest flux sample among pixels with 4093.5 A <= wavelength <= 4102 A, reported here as 4093.96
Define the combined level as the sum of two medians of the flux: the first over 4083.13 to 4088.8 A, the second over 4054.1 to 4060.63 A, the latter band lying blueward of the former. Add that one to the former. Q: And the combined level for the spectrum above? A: 37.9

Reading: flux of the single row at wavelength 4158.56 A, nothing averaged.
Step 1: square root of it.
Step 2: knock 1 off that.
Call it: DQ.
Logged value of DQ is 3.25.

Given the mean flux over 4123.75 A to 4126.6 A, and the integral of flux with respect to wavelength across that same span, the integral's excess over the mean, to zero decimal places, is 35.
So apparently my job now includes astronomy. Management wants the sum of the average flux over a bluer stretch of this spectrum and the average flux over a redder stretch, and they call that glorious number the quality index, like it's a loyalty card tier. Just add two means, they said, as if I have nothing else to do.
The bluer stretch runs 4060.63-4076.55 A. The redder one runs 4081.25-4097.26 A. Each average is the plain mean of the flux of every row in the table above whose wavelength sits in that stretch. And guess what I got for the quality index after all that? 35.4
